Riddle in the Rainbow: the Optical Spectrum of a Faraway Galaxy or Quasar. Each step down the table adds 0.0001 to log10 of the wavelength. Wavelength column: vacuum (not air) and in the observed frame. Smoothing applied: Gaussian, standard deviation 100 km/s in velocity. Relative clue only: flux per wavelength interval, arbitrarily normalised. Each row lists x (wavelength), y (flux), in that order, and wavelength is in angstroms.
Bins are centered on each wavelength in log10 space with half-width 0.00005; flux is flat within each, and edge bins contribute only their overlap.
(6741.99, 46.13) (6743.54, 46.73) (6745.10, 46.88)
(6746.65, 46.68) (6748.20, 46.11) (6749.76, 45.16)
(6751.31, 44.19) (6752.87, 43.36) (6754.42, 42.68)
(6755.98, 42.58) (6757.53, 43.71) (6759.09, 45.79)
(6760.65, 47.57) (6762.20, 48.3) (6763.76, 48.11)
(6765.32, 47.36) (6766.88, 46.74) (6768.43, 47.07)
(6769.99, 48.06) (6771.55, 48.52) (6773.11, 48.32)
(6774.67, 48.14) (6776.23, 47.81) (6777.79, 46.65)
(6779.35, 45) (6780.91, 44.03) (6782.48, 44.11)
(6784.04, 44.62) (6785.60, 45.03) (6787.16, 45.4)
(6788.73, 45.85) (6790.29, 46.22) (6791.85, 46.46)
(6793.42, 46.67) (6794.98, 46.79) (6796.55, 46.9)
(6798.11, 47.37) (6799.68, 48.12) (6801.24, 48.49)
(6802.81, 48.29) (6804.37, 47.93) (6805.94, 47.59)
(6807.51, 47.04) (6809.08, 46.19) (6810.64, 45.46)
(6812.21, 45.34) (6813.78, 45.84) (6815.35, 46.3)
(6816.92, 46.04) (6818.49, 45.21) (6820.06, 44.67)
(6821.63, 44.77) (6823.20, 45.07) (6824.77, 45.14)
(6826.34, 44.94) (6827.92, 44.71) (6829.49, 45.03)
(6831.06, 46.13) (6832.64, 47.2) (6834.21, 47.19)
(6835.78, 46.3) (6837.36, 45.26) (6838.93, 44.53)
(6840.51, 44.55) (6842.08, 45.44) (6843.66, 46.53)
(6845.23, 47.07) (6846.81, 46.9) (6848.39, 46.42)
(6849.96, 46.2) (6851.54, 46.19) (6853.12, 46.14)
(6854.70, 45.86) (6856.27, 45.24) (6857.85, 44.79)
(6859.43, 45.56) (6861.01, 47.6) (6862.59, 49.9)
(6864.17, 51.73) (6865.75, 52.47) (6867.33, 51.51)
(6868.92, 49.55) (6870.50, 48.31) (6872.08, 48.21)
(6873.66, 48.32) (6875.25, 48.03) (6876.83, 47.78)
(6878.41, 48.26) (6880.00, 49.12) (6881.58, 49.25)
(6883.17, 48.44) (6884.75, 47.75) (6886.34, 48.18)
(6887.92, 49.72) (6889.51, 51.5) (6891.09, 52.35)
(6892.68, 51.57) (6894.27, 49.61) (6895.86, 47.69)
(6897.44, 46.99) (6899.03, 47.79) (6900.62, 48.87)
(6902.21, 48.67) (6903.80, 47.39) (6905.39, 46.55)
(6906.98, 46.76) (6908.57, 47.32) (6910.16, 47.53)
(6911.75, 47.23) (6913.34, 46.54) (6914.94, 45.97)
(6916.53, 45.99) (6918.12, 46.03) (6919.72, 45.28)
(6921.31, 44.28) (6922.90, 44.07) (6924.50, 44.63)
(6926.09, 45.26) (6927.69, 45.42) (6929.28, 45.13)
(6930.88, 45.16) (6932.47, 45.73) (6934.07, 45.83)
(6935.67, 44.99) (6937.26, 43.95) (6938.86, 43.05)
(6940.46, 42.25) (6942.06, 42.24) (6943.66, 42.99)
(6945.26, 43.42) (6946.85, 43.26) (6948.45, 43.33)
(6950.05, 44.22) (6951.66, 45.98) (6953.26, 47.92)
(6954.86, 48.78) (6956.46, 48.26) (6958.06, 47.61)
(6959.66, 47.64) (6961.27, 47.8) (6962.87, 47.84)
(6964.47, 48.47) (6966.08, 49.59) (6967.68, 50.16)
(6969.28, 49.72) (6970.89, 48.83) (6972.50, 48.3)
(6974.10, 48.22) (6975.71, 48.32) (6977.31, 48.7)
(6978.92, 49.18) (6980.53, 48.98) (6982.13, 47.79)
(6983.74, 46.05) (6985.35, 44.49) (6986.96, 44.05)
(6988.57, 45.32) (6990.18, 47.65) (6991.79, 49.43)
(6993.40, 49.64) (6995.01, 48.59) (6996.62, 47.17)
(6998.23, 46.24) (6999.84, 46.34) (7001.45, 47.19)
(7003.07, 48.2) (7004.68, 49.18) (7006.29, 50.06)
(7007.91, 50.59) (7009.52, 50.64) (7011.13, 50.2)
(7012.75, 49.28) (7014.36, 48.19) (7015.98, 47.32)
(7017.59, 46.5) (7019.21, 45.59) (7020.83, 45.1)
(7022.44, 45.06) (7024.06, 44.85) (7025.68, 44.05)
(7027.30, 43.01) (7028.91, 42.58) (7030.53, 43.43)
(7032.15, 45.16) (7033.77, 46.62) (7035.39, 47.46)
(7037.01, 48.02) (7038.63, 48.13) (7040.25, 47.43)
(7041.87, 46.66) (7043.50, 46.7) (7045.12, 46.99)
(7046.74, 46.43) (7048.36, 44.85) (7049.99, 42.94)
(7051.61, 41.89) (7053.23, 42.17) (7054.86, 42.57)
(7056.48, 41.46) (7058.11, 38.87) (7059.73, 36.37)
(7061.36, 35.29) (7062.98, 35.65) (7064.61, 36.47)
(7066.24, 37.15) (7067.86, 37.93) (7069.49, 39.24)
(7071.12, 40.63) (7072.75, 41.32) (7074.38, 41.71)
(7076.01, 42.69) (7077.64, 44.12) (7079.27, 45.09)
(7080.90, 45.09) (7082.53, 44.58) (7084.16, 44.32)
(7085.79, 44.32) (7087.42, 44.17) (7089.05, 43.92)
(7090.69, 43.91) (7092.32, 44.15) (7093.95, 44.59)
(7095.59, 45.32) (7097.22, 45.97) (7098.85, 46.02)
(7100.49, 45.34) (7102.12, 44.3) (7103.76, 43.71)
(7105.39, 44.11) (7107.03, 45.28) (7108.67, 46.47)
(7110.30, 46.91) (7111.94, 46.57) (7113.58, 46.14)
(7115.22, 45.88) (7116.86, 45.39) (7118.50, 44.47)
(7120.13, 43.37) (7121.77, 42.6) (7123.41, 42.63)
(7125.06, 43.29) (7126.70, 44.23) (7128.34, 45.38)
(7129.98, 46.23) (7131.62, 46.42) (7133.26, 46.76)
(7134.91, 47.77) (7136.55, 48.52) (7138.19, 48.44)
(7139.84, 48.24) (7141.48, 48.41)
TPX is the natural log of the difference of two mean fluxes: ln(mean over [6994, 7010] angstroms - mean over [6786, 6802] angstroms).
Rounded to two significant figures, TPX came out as 0.47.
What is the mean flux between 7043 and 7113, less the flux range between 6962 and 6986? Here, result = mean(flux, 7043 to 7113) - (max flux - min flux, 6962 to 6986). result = 37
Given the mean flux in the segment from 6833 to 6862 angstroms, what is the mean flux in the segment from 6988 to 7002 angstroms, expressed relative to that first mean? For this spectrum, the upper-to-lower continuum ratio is 1.03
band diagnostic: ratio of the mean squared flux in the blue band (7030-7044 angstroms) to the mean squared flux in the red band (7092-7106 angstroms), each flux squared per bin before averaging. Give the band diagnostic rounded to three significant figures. 1.08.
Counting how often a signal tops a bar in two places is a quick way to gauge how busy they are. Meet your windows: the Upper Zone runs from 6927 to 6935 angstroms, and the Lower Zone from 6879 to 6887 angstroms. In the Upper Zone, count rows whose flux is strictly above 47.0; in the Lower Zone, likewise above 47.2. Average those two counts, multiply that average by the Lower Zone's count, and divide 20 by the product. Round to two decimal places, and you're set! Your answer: 1.60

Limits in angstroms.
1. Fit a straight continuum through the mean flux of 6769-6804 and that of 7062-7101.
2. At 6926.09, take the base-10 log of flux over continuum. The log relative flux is 0.005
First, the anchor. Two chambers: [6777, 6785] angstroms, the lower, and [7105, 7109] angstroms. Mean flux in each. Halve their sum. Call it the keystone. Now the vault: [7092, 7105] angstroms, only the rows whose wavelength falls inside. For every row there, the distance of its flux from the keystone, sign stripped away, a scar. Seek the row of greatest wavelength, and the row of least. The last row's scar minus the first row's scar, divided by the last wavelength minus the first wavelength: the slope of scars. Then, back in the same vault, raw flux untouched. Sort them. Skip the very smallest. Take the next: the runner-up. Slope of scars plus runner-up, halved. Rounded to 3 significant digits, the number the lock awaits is 22.1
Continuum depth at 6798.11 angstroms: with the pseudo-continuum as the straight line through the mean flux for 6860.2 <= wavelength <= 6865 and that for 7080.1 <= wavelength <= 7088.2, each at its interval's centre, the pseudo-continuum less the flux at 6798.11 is 3.9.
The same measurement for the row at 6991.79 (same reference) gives -2.7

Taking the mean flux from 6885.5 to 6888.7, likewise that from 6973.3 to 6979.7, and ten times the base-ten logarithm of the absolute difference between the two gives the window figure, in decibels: -5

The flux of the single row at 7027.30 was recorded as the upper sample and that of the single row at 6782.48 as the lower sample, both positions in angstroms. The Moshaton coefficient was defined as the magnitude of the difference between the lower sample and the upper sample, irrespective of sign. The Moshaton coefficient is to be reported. 1.1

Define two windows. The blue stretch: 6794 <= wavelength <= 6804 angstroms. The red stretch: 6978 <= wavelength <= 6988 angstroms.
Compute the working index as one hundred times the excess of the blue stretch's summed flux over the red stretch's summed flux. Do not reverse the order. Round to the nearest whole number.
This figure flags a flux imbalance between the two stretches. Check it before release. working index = 542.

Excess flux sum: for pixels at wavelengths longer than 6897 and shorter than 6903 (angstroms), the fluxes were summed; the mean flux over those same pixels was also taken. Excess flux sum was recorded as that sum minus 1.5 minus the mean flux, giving 143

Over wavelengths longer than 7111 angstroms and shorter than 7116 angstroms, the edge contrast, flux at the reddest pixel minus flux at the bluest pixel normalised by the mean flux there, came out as -0.015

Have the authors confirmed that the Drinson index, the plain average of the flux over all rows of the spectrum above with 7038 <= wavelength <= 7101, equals 42.9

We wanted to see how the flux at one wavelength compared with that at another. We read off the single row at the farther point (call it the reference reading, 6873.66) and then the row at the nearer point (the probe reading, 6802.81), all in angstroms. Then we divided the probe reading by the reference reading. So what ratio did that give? 1.00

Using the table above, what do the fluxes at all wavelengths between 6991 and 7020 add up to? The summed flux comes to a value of 870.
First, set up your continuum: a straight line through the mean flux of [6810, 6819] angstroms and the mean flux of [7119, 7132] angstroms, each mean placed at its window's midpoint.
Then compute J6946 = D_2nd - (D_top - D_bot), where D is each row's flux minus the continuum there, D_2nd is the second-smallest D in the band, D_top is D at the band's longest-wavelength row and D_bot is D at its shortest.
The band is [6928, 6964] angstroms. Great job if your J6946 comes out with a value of -5.7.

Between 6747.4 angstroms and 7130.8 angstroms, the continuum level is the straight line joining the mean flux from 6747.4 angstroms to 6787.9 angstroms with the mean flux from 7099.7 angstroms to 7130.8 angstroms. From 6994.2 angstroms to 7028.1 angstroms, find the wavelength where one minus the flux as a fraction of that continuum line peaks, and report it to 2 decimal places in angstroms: 7027.30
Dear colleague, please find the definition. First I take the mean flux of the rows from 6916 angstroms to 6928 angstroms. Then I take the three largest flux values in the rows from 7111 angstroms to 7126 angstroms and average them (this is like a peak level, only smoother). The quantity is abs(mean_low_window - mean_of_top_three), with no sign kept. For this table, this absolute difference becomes 1.1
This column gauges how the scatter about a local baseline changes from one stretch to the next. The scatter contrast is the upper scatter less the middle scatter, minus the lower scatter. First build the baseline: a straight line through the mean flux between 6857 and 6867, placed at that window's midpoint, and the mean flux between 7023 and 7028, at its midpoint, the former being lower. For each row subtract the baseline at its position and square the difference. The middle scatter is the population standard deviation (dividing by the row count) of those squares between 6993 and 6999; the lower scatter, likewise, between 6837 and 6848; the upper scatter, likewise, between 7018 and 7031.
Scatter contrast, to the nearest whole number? -15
